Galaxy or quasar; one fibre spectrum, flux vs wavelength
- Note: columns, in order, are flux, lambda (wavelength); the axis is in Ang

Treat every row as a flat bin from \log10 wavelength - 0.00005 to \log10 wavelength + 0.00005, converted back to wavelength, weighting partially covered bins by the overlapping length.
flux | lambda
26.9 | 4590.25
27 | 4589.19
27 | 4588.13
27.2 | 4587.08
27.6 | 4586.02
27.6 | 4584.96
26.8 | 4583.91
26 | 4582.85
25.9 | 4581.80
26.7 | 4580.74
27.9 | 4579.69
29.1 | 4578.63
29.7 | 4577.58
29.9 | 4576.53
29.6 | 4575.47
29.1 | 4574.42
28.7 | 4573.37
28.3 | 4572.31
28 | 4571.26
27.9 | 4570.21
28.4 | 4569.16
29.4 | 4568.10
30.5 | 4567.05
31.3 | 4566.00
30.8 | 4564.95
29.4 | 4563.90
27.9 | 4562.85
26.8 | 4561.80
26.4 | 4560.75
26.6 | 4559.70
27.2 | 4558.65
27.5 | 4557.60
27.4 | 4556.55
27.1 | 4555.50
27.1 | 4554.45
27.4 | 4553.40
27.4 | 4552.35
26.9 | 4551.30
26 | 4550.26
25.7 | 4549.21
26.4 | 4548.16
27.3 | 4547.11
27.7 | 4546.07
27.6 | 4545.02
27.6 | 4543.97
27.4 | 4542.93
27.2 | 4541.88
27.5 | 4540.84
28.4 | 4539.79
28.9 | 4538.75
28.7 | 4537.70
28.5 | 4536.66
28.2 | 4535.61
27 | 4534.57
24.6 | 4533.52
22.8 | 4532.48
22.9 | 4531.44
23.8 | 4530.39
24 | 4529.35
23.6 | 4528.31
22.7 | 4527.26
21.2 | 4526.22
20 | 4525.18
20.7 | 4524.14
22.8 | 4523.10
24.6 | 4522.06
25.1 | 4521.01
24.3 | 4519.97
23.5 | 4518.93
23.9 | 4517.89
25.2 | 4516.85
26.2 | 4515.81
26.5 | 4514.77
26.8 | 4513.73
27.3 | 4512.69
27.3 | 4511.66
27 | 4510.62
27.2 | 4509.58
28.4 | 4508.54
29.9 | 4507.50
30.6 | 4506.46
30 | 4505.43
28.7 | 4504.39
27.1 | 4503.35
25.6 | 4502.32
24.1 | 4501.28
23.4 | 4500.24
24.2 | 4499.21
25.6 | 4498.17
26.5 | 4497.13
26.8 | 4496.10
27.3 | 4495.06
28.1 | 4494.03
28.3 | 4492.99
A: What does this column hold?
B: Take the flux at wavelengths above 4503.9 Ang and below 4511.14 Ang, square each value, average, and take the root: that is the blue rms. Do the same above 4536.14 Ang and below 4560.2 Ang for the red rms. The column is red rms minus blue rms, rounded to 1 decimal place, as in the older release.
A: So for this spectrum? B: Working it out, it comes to -1.5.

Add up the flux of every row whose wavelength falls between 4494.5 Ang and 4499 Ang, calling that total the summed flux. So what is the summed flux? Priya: 106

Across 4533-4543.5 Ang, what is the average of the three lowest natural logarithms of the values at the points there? 3.27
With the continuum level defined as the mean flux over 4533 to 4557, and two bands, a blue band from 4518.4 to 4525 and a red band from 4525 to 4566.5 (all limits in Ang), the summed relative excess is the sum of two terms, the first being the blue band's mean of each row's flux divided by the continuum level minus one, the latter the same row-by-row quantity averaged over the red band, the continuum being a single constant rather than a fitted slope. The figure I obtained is -0.17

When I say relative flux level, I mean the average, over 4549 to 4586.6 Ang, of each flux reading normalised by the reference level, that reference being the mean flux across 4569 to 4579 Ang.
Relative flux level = 0.97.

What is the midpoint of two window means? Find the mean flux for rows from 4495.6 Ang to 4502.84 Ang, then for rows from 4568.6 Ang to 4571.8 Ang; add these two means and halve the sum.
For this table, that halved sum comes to 26.6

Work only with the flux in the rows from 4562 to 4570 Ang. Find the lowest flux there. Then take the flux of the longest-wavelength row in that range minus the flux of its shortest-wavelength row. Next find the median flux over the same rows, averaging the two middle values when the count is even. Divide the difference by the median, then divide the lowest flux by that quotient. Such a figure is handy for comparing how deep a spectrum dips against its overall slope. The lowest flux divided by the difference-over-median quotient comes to 1641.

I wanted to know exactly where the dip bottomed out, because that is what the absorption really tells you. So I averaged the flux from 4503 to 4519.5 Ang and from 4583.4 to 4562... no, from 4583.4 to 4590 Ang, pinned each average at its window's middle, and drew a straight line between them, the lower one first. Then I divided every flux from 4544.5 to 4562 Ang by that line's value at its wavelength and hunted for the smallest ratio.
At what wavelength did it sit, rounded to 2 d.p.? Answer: 4549.21 Ang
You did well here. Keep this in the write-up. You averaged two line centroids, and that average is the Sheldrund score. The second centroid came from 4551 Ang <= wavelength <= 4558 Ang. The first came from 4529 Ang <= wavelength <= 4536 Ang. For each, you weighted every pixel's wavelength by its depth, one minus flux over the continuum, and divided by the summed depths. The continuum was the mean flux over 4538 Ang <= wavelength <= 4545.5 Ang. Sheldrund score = 4542.8 Ang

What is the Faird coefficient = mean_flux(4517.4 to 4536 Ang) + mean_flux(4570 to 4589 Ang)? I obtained 52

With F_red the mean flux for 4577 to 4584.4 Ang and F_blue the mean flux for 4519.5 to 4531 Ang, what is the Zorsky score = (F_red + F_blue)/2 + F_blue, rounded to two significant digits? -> 48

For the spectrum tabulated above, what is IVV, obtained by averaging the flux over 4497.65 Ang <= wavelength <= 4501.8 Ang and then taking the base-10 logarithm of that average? 1.39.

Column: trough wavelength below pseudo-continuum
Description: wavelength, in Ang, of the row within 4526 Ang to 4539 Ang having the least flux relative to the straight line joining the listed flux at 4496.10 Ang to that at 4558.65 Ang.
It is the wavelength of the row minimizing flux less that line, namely 4526.22 Ang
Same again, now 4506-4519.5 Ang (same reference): 4518.93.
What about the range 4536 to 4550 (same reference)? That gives 4549.21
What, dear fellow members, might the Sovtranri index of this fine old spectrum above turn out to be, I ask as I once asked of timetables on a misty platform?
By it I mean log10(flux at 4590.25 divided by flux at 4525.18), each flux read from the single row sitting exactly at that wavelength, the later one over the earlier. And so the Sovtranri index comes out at 0.13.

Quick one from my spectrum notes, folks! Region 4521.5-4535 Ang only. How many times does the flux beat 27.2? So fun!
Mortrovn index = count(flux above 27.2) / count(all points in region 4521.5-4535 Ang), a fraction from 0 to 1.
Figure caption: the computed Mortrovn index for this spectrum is 0.00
